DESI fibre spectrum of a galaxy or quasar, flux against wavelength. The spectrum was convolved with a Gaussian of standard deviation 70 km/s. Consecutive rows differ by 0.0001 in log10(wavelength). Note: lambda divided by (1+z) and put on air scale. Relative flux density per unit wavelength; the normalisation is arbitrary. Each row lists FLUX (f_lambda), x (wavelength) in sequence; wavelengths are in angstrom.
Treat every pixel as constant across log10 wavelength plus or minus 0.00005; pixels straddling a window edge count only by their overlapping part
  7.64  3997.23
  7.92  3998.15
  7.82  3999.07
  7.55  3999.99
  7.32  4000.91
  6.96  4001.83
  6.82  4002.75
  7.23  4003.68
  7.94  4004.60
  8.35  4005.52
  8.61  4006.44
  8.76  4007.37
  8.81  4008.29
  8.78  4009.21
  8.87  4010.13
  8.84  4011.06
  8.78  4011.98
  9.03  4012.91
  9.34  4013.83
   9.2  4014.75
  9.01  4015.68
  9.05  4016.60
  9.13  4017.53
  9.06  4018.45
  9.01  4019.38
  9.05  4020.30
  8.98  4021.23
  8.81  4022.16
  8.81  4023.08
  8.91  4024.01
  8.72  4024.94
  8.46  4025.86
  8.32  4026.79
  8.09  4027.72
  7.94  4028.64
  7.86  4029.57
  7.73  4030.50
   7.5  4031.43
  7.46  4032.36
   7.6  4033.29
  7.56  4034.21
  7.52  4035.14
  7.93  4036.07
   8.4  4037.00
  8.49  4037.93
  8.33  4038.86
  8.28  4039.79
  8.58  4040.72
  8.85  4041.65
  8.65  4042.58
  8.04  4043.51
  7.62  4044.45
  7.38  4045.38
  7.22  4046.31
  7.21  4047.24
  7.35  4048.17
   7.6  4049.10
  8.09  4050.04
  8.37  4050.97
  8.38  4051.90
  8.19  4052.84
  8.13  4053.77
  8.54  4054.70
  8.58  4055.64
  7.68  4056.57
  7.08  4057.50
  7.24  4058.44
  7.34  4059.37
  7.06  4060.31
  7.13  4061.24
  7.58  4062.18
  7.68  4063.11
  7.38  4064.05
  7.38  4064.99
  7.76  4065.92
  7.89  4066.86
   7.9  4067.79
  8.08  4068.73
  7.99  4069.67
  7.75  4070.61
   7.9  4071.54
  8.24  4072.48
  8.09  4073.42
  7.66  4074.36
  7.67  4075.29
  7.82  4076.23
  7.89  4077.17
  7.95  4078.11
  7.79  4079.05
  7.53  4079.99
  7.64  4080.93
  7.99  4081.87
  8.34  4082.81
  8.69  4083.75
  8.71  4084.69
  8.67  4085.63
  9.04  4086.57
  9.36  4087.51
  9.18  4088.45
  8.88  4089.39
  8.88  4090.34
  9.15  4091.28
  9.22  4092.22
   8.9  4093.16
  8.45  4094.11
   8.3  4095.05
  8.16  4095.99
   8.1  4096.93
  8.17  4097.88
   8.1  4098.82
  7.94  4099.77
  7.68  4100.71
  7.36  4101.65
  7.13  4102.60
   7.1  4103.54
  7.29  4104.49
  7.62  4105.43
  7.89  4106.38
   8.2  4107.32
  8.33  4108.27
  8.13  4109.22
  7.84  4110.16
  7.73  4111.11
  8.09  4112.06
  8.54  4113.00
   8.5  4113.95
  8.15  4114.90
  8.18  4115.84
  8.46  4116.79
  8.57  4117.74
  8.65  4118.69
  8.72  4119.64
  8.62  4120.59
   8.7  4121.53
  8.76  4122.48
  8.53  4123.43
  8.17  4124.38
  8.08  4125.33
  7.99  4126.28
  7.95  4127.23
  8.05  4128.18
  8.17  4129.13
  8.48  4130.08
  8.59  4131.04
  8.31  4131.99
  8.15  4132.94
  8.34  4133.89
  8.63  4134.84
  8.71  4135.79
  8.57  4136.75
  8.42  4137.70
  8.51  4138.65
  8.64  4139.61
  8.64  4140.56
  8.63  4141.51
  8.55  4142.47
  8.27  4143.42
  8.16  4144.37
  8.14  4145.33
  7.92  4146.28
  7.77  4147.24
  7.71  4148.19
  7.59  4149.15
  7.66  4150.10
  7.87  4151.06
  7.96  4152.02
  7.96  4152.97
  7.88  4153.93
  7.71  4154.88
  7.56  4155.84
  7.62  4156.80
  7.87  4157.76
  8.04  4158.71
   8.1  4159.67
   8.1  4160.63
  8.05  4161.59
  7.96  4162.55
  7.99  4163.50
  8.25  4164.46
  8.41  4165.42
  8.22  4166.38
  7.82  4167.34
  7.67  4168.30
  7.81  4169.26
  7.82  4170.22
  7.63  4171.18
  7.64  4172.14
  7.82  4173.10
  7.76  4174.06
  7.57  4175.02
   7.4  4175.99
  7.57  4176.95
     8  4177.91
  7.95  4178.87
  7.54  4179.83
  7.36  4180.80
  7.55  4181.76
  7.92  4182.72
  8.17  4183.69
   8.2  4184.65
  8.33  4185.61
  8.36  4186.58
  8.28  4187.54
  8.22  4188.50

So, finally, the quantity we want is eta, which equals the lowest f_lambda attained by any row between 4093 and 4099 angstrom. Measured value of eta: 8.1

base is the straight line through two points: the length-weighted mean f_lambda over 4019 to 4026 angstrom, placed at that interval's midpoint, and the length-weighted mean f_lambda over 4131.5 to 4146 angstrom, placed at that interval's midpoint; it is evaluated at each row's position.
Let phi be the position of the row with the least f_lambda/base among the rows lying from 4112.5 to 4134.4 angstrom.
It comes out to 4127.23 angstrom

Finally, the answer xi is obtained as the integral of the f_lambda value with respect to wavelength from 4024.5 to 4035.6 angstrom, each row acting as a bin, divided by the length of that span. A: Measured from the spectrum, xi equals 7.90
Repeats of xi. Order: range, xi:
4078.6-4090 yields 8.49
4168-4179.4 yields 7.72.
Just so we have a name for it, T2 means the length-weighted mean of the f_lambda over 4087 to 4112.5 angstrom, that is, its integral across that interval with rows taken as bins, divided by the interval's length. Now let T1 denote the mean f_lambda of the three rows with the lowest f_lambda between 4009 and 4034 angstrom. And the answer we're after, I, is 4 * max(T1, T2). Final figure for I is 32.8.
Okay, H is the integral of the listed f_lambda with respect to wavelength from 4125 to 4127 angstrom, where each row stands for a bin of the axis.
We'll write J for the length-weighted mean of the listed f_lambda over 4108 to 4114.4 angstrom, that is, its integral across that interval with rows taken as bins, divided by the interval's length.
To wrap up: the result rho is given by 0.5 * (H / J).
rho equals 1.0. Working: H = 16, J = 8.2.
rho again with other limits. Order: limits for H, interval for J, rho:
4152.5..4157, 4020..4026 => 2.0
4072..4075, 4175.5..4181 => 1.6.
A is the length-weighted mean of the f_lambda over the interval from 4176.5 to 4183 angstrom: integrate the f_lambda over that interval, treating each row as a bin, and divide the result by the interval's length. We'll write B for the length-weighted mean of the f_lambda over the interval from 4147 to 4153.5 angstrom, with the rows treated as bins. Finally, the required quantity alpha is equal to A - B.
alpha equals -0.1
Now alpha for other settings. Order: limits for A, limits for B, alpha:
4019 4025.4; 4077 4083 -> 1.0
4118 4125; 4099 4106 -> 1.1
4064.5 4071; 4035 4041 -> -0.4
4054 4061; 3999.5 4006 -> 0.2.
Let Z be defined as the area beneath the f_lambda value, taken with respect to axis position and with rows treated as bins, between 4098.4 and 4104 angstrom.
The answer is 42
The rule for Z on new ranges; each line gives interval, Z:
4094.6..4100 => 44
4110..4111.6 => 12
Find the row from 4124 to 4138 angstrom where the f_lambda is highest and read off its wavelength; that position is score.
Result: 4135.79 angstrom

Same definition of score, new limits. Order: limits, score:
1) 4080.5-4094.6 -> 4087.51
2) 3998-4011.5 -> 4010.13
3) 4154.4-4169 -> 4165.42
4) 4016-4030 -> 4017.53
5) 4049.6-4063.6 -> 4055.64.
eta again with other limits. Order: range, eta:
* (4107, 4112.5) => 7.73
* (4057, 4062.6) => 7.06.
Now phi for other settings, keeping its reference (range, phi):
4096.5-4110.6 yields 4103.54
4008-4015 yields 4009.21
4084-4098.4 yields 4096.93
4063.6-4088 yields 4064.05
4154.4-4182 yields 4180.80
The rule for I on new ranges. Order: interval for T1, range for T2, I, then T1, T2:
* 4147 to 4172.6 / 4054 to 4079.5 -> 31.0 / 7.6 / 7.75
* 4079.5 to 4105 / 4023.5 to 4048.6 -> 32.0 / 7.2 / 8.00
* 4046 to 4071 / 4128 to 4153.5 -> 32.9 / 7.1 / 8.24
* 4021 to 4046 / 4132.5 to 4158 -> 32.5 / 7.4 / 8.13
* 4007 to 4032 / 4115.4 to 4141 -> 33.7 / 7.7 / 8.43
